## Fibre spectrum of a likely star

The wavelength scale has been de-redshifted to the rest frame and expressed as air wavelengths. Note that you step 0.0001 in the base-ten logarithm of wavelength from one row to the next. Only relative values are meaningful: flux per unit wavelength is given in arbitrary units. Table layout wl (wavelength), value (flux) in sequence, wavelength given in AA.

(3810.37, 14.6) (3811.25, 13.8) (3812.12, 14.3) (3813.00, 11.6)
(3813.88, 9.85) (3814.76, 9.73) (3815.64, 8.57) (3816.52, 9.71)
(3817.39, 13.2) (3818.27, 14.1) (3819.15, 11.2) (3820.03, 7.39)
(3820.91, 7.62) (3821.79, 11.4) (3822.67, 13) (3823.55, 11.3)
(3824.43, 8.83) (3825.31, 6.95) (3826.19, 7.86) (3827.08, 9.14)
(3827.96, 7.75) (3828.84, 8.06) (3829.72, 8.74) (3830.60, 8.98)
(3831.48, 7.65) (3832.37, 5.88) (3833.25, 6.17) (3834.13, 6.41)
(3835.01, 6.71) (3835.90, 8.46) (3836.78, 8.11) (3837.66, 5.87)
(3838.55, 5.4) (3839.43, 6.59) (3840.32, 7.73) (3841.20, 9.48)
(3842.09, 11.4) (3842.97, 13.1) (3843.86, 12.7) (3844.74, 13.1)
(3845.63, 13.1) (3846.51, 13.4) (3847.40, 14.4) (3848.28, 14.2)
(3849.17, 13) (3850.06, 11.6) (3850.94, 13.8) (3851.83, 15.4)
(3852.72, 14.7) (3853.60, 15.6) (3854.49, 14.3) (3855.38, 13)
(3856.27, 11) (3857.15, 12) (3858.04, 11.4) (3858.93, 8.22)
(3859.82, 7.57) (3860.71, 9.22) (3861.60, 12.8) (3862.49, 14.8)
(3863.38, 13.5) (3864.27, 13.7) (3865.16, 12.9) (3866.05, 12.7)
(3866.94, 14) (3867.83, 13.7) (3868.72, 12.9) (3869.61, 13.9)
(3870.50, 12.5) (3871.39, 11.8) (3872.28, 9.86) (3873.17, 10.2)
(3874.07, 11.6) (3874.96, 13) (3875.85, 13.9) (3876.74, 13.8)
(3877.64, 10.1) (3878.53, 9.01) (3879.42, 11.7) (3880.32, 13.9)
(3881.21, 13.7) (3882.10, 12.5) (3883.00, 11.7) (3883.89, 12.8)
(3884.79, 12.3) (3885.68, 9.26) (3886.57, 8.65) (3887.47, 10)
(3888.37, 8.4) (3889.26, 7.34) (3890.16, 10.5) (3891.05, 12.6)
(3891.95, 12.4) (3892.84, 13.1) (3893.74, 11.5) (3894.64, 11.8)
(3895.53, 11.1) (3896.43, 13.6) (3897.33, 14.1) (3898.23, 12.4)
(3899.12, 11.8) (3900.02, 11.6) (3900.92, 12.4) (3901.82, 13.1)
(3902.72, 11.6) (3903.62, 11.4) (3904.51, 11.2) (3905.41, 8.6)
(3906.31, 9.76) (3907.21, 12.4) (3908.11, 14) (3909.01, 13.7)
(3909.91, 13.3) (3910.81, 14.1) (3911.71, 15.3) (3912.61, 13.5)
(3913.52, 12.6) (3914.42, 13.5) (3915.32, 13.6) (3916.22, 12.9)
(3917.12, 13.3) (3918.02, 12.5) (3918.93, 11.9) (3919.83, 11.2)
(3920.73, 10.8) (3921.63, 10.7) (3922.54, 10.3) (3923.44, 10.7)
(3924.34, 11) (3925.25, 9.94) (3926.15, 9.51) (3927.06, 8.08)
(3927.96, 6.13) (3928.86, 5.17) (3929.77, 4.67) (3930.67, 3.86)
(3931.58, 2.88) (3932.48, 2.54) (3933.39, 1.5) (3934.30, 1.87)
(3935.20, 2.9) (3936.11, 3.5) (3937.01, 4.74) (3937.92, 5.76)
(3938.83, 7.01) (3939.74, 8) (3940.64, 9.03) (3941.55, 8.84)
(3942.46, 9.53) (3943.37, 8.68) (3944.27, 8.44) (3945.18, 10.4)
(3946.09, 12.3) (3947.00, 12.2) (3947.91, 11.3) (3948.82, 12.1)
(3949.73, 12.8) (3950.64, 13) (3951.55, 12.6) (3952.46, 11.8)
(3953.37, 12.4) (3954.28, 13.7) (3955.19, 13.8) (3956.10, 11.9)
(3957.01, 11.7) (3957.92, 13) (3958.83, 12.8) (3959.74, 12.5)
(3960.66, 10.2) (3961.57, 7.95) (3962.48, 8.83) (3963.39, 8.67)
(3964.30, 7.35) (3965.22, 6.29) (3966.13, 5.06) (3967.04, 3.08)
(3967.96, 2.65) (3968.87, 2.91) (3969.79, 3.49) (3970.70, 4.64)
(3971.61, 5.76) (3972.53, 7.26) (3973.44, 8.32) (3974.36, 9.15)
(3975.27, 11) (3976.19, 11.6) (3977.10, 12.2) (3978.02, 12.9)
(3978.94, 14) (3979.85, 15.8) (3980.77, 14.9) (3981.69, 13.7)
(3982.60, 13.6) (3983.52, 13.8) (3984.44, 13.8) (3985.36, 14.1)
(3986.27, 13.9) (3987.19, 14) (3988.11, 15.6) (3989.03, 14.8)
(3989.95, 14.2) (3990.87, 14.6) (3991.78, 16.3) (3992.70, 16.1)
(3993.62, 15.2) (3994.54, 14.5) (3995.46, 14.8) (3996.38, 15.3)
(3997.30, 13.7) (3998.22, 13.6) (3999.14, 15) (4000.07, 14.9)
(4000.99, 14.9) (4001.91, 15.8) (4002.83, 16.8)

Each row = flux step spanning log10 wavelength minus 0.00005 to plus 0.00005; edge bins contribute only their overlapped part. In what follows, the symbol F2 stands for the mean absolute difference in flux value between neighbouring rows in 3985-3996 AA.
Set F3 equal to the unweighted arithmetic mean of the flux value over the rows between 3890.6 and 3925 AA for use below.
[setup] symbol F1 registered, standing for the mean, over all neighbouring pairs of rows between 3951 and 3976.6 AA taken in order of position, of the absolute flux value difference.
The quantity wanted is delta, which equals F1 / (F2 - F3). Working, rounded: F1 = 1.0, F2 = 0.68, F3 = 12.2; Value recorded -0.09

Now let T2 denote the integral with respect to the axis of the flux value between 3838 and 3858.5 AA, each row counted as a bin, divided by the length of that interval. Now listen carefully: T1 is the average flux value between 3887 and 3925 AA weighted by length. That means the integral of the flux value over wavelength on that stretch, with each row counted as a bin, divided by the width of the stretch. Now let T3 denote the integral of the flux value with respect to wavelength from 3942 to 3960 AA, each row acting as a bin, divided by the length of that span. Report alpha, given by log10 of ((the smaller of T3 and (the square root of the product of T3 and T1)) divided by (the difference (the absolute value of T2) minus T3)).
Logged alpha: 1.58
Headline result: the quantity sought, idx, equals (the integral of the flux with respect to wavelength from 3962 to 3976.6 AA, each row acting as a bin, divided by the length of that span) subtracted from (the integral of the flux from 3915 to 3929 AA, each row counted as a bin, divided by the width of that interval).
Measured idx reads 4.0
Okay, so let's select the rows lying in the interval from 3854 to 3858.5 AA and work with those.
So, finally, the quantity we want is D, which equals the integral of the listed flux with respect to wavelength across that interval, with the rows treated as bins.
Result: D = 56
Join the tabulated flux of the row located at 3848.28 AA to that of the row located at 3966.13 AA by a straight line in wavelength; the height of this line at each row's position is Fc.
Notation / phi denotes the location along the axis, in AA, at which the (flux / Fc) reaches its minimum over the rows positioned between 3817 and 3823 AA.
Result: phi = 3820.03 AA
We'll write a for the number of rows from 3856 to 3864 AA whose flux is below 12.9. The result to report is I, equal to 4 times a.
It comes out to 28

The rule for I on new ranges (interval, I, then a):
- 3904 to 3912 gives 16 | 4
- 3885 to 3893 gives 32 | 8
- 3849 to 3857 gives 8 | 2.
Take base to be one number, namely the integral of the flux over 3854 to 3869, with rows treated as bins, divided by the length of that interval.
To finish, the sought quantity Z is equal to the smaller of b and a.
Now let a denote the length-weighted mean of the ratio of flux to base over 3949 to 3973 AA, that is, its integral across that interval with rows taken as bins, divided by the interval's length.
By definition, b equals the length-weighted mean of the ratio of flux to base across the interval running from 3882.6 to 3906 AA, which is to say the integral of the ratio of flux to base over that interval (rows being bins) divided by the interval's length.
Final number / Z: 0.75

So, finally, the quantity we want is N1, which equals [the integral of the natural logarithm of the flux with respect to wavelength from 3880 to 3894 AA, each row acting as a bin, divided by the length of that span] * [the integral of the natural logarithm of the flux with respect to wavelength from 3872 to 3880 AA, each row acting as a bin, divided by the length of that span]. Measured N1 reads 5.9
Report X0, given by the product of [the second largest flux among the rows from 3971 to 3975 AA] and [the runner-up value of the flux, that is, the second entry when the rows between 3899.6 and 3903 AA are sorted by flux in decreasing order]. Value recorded 103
